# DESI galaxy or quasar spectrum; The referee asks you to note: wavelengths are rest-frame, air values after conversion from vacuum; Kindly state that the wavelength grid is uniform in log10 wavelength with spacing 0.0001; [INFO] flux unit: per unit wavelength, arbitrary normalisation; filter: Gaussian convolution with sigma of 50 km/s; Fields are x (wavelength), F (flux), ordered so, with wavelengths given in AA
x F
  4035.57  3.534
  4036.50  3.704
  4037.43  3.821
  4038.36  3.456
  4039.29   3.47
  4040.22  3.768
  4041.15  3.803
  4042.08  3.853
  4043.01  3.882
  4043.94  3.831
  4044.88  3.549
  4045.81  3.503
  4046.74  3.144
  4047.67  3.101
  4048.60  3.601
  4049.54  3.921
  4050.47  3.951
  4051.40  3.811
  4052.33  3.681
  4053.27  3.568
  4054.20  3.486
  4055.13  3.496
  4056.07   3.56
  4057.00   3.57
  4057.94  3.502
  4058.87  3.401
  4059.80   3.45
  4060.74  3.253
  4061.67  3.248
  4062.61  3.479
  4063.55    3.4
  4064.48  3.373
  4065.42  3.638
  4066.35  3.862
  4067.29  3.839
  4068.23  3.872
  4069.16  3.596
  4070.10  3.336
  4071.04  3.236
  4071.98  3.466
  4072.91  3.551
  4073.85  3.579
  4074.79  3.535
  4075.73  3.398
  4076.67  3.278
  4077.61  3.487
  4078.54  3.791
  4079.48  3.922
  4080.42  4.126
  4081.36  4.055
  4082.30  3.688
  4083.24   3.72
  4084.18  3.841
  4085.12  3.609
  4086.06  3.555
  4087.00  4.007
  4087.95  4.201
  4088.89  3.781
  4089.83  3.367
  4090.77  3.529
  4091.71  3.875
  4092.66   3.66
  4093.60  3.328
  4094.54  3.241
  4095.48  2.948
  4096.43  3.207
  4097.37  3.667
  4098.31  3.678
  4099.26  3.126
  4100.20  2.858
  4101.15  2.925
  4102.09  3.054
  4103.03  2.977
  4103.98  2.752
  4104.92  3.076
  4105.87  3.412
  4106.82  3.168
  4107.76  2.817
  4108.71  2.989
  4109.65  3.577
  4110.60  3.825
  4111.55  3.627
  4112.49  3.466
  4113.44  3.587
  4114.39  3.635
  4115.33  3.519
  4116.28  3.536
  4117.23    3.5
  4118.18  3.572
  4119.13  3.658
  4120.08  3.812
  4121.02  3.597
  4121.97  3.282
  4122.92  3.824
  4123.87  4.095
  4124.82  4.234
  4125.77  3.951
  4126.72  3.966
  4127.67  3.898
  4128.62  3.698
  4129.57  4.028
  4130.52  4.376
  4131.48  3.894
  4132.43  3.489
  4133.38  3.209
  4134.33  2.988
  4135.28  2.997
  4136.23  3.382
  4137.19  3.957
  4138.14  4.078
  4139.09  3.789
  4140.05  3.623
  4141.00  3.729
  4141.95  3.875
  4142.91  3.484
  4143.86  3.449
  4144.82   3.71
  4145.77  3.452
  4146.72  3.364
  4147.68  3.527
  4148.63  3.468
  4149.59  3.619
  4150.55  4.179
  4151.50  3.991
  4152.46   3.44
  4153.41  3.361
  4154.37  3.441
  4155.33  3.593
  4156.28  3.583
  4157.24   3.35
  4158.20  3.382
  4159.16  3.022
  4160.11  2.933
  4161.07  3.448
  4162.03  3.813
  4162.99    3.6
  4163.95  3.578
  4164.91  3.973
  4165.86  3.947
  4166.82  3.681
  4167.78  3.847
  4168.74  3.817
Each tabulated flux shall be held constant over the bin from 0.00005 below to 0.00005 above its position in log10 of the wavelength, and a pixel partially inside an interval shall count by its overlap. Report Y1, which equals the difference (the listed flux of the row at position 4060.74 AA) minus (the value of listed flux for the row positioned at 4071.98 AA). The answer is -0.21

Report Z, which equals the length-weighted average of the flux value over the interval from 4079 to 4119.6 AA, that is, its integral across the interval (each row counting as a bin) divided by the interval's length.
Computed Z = 3.48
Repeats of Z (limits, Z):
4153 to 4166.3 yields 3.50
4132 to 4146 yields 3.55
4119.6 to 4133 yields 3.86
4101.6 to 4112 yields 3.21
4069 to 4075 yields 3.46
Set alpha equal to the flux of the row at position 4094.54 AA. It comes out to 3.241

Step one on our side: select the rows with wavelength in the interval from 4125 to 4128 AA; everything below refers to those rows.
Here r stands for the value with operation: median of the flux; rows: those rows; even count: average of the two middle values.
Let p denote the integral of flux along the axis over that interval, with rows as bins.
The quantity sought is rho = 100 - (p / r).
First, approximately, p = 11.9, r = 3.95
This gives 97.0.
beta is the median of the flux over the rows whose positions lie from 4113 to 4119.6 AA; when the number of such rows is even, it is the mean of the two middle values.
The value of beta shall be 3.57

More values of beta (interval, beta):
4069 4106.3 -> 3.53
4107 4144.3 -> 3.63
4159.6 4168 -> 3.68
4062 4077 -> 3.51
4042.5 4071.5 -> 3.55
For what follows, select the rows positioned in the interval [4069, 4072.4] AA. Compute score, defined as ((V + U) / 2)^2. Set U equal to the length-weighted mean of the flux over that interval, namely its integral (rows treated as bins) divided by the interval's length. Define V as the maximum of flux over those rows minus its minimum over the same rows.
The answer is 3.50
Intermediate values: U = 3.38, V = 0.360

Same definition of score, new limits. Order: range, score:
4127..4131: 5.46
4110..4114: 3.96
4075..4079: 4.02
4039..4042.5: 4.24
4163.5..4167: 4.43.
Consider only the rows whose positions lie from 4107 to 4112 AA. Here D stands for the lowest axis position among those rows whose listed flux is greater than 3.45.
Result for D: 4109.65 AA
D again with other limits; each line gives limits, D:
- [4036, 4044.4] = 4036.50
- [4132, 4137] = 4132.43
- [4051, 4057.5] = 4051.40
